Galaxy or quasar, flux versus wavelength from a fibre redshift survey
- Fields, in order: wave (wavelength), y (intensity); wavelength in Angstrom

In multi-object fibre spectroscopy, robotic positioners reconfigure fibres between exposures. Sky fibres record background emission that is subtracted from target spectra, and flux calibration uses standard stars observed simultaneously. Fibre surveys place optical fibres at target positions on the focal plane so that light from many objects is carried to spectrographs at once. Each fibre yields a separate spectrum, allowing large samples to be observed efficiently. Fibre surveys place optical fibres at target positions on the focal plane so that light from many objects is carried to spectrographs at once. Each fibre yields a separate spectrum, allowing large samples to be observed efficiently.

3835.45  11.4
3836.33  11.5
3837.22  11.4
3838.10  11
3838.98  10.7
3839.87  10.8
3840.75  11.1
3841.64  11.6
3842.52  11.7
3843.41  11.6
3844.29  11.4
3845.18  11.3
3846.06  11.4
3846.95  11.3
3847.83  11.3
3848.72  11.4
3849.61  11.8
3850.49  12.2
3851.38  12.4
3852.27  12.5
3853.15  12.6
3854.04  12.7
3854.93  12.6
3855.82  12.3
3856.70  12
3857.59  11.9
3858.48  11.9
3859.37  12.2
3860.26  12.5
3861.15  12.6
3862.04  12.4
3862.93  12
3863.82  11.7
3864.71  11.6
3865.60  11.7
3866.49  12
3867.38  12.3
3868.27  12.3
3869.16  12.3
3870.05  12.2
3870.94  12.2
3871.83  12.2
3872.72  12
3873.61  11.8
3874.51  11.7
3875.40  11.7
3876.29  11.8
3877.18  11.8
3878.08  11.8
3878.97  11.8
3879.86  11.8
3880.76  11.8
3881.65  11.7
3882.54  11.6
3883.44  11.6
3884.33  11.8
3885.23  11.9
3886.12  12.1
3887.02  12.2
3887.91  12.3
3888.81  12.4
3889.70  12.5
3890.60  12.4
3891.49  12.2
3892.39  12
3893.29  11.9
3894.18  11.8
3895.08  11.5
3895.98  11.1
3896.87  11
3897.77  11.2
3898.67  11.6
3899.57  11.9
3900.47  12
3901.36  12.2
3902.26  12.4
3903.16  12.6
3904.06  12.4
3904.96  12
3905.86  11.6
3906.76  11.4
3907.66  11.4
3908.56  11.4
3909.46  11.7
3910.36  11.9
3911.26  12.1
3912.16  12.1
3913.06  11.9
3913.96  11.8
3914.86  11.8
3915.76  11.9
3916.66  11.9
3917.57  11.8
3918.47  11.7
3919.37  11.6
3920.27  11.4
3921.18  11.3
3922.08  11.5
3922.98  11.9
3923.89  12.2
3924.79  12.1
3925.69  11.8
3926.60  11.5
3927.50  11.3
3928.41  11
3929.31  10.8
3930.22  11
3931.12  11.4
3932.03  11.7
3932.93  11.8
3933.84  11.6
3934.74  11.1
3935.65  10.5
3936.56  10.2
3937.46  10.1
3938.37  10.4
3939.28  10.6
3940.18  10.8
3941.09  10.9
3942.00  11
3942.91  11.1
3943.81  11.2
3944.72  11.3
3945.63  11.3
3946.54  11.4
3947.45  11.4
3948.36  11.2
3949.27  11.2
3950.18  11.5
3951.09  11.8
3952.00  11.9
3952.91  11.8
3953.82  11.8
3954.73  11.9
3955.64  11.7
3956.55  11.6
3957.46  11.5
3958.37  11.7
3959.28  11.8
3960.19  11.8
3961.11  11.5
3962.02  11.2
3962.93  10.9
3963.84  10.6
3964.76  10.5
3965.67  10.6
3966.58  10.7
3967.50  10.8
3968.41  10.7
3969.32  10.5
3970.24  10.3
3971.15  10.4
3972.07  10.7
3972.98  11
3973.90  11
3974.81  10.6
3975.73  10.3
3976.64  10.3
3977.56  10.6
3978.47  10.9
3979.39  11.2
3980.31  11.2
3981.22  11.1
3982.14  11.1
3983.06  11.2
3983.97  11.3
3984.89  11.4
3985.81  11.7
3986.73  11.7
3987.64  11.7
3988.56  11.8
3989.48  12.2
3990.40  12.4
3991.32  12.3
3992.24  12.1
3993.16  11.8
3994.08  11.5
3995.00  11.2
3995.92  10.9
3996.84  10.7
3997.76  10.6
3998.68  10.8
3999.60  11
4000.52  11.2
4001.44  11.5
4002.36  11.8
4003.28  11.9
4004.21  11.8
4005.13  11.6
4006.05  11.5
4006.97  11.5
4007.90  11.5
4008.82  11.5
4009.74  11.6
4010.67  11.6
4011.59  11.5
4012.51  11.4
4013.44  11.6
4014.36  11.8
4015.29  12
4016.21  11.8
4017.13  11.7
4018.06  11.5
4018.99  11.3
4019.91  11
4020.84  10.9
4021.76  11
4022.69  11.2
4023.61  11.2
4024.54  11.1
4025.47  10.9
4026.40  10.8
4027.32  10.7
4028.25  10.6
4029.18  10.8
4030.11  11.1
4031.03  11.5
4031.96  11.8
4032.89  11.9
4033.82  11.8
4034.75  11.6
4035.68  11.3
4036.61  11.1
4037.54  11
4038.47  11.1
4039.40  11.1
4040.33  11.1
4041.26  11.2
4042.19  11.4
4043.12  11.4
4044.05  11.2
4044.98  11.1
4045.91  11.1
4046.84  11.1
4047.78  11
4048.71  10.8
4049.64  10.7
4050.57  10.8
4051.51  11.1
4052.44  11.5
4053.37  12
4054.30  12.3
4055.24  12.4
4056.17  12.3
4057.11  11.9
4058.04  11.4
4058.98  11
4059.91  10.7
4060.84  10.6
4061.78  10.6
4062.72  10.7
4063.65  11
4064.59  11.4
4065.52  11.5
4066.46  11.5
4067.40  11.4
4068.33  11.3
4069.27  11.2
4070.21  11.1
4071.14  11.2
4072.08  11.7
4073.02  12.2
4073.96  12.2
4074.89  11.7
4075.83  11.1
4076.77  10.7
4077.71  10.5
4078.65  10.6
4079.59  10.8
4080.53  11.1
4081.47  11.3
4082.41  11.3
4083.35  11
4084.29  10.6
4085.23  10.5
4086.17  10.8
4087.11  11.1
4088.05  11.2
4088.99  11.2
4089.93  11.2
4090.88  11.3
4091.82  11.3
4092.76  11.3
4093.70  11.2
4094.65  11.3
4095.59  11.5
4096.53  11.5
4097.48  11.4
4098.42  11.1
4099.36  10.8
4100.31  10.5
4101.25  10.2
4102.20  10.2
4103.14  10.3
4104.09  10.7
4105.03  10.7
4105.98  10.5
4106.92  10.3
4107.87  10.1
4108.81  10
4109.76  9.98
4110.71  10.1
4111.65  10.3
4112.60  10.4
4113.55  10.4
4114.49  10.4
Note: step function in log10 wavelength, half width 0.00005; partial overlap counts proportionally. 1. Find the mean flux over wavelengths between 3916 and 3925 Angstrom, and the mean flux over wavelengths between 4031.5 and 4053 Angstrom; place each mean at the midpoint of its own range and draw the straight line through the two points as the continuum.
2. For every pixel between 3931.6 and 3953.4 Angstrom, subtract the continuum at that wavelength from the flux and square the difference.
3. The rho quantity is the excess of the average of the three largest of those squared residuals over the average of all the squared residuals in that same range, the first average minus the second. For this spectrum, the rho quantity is 1.6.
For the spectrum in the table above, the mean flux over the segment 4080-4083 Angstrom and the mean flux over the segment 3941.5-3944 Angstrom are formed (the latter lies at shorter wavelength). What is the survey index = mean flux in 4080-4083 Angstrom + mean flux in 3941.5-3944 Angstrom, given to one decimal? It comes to 22.3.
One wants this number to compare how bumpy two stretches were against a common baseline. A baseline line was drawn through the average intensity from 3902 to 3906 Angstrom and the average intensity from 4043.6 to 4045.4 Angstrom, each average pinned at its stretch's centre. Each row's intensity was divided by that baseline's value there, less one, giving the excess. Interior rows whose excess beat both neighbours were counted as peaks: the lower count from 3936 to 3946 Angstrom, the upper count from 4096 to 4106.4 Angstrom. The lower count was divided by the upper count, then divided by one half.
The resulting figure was 0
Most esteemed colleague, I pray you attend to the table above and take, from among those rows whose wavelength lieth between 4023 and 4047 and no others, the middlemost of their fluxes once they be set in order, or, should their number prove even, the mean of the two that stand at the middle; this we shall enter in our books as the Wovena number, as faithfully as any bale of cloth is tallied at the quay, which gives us 11.1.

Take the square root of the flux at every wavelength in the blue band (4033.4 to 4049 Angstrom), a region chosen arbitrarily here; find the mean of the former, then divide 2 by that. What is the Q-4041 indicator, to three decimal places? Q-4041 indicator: 0.598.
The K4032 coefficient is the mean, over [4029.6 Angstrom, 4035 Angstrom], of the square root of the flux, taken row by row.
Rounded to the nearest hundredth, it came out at 3.41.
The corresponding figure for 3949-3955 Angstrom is 3.42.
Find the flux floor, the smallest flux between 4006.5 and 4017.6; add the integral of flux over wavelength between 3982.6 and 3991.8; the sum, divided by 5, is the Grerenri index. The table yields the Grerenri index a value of 24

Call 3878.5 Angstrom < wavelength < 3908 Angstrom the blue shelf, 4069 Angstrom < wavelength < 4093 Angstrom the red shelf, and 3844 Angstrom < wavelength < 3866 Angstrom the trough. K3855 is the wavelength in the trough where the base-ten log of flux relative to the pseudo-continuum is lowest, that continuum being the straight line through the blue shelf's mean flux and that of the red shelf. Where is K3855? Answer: 3845.18 Angstrom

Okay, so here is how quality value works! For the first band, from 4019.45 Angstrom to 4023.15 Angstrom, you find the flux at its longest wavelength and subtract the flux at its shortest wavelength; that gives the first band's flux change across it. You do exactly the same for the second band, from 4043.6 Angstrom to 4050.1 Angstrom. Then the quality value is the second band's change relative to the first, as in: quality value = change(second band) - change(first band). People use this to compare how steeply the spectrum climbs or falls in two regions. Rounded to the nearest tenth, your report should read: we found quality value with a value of -0.7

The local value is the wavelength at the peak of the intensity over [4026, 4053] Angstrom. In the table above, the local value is 4032.89 Angstrom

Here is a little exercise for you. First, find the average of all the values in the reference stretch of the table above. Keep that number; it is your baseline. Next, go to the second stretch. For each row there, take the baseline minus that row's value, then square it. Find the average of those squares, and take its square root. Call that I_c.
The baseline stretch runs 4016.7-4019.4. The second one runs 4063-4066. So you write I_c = 0.3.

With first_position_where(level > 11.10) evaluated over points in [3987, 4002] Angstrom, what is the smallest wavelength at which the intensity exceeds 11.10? 3987.64 Angstrom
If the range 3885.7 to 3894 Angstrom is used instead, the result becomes 3886.12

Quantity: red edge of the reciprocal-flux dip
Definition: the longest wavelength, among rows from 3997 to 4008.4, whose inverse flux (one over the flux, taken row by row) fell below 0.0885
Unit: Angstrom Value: 4007.90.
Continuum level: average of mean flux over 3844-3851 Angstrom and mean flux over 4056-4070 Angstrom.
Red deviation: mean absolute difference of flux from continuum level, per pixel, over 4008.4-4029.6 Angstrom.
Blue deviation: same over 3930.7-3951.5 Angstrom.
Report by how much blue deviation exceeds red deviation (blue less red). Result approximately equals 0.06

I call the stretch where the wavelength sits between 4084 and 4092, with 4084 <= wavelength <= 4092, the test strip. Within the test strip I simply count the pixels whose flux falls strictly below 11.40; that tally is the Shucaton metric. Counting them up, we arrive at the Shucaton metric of 9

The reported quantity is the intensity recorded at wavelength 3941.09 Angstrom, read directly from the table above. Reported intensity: 10.9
